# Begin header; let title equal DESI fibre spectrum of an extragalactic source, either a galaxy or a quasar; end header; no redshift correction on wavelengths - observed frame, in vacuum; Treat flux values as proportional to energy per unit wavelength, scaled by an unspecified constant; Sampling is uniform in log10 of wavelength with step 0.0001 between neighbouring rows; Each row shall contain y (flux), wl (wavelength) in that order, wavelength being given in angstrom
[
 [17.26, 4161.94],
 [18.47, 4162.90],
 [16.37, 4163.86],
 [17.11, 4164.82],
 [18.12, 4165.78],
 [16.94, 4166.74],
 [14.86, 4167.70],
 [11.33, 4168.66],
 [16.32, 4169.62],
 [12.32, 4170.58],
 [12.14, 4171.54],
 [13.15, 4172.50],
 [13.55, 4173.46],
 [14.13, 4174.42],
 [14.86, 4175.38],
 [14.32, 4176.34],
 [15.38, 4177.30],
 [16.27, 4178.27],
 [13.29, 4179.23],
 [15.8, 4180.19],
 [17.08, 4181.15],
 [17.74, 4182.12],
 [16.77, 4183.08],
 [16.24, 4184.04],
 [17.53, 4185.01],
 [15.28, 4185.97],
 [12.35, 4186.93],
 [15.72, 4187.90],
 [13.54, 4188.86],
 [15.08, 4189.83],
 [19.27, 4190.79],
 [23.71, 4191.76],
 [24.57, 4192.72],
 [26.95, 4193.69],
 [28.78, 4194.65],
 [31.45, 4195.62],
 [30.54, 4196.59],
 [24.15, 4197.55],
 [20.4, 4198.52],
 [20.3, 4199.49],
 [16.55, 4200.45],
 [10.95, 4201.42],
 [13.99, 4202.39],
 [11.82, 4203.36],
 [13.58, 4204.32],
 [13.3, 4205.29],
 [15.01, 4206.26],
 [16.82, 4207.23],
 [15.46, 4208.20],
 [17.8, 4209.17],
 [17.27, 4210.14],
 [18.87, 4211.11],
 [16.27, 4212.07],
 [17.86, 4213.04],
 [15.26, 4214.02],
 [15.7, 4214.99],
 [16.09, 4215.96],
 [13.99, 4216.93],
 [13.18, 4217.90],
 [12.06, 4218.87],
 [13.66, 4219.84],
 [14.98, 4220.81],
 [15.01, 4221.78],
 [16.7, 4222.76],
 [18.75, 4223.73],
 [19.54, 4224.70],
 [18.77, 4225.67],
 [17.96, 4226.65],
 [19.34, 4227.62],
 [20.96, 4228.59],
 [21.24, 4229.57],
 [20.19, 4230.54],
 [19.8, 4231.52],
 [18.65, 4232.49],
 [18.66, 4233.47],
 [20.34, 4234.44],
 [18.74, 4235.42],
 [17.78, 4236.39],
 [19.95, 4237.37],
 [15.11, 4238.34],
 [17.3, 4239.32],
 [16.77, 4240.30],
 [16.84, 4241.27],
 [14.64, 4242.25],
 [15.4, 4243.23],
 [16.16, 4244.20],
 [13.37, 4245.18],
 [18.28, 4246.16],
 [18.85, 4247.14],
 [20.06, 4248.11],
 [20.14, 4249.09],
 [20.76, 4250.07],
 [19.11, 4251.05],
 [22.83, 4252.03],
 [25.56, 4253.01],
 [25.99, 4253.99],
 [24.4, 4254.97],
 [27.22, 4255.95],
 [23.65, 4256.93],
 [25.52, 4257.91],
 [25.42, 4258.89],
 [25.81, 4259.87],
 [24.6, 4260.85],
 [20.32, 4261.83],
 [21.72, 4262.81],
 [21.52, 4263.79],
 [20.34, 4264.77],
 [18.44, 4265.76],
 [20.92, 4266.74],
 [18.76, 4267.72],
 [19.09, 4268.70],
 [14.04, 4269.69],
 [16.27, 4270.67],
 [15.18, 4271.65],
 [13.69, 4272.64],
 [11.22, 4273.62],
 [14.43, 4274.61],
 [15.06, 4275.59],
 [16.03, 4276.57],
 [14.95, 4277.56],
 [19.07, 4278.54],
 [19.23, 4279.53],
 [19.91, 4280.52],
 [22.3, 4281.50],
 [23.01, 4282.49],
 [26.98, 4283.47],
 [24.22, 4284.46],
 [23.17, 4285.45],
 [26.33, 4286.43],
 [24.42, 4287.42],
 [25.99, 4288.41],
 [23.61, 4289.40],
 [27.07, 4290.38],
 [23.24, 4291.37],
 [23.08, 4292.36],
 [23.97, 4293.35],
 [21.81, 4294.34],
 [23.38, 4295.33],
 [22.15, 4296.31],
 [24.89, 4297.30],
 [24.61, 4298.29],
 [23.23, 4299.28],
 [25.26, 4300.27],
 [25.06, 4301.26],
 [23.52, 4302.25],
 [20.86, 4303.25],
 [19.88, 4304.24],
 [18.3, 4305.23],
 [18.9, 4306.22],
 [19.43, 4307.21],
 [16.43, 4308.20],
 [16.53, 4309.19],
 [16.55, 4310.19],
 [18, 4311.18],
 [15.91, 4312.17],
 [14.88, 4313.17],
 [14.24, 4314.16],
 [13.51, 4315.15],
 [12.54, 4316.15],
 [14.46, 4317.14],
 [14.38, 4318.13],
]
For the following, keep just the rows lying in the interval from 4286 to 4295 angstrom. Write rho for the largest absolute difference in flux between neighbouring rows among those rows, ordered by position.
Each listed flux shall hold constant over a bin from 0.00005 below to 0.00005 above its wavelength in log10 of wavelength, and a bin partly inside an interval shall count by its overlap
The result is 3.83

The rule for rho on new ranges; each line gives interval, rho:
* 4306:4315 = 3.00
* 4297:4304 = 2.66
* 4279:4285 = 3.97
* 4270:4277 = 3.21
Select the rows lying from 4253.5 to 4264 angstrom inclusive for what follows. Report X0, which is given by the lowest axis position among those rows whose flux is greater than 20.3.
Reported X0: 4253.99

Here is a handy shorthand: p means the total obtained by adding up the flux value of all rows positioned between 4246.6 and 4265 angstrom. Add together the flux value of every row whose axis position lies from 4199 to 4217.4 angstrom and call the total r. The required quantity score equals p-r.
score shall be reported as 137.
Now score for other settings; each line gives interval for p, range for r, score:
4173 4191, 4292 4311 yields -114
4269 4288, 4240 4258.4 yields -26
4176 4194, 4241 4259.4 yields -67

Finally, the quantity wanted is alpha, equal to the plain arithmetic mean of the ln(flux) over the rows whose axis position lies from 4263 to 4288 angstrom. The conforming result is 2.93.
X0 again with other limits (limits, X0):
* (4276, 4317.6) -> 4281.50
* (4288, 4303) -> 4288.41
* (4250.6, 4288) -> 4252.03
